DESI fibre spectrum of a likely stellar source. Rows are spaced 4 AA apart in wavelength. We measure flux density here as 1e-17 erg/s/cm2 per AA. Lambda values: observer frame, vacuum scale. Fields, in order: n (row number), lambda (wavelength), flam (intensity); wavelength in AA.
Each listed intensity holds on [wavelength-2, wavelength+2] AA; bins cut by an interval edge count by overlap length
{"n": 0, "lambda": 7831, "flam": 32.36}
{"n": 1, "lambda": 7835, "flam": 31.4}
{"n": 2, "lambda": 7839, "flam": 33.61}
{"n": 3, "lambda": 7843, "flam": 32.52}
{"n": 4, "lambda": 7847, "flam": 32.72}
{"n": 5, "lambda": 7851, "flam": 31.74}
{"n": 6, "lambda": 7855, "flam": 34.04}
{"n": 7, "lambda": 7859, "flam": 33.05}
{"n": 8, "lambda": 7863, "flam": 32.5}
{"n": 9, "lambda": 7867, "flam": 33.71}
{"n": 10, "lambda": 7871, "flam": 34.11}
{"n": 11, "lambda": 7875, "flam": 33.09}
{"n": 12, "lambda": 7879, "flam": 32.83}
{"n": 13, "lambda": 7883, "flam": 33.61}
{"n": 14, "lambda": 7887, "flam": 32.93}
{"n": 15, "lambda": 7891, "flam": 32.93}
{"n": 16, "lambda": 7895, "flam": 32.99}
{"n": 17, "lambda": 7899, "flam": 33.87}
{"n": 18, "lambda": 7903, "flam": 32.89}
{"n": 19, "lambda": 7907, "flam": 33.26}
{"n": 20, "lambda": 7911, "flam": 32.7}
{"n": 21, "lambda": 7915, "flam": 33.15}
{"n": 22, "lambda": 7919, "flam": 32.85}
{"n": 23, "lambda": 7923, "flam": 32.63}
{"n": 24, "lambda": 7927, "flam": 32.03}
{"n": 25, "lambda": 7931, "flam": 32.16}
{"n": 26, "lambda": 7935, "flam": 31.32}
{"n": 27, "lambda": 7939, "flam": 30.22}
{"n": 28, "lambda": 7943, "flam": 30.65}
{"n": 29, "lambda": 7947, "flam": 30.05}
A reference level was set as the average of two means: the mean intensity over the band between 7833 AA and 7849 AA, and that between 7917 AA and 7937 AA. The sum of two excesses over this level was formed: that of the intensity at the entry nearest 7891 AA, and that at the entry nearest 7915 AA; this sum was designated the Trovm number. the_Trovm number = 1.3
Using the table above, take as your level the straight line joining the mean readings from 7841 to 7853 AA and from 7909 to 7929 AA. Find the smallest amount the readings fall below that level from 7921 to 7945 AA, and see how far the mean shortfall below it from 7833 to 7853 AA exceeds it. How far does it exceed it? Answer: -0.15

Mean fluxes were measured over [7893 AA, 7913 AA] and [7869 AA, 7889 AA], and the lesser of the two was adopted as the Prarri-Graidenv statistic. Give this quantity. 33.1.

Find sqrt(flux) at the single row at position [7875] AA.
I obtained 5.75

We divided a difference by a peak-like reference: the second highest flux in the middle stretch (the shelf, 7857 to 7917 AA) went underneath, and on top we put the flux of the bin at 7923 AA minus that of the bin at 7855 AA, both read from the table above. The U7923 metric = -0.042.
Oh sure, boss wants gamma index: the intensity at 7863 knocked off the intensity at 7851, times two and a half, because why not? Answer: -2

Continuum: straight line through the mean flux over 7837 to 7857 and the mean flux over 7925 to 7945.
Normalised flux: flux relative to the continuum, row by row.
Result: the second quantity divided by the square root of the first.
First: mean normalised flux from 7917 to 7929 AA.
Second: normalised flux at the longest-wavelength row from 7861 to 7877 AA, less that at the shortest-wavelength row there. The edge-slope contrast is 0.025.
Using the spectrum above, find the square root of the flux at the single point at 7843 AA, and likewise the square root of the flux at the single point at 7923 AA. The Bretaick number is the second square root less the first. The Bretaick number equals 0.01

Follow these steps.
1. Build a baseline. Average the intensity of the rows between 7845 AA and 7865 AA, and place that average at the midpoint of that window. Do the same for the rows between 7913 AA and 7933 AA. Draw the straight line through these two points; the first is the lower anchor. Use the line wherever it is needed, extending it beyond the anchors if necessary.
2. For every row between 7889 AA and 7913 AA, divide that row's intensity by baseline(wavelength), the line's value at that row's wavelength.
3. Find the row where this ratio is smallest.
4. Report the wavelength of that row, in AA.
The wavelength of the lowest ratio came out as 7911 AA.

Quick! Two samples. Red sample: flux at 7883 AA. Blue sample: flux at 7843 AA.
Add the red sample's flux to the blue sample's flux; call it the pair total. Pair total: 66.1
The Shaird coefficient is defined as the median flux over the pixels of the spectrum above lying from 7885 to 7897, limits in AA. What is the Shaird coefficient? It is 32.9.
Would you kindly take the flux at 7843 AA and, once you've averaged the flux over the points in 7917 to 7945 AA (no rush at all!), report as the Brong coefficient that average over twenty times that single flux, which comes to 0.0487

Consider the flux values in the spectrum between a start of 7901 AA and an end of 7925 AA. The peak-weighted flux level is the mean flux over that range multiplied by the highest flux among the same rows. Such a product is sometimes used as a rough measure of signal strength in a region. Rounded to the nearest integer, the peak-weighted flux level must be 1095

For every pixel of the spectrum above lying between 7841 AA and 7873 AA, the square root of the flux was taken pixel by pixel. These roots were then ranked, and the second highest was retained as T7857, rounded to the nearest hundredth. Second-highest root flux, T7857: 5.83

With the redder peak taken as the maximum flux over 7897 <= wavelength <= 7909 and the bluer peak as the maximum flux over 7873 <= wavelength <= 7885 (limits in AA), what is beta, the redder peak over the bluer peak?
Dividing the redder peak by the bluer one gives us 1.01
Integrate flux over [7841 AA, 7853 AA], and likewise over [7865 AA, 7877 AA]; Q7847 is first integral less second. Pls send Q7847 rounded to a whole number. -16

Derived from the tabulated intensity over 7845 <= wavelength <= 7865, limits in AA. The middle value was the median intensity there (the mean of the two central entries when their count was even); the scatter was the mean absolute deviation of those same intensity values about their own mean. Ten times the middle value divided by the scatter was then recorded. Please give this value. 556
